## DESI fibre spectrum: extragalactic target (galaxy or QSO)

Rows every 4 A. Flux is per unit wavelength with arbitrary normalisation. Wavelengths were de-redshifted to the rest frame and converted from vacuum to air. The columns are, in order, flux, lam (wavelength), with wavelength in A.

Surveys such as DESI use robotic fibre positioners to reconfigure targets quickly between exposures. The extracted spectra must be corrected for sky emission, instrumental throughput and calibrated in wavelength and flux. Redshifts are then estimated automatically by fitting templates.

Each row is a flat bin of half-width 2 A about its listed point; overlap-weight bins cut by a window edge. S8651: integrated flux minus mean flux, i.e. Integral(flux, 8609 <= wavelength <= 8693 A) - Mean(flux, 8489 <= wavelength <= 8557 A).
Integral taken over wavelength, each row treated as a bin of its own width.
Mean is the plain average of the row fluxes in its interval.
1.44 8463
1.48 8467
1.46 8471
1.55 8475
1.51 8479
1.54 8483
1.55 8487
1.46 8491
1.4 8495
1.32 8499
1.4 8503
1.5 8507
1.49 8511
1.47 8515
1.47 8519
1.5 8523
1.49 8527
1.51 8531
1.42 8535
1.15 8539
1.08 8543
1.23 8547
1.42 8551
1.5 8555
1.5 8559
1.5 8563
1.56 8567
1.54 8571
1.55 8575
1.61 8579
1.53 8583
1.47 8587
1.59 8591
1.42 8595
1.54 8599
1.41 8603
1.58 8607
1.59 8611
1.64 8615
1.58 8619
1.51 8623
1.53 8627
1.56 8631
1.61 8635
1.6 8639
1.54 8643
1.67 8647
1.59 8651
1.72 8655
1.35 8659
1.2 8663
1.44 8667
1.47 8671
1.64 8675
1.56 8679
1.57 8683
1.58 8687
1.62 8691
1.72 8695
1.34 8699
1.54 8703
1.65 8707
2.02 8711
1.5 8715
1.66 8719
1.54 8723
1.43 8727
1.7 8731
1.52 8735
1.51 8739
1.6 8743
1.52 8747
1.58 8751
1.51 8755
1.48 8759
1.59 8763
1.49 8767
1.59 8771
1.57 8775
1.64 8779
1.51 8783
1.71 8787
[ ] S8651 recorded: 129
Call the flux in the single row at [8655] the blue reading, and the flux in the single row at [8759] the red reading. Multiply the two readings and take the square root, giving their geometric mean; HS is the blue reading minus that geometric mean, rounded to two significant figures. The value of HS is 0.12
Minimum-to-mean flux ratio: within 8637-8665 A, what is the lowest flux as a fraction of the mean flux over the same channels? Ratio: 0.79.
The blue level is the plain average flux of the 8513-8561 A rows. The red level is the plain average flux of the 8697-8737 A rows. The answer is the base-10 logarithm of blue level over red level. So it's -0.06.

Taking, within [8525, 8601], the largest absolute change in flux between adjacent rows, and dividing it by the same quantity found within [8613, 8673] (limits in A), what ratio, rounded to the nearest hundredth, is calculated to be 0.73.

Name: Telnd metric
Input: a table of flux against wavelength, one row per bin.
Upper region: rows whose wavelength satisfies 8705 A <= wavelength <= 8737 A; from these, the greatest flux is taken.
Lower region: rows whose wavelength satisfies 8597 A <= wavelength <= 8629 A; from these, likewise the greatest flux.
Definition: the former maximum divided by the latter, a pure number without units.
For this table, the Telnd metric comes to 1.23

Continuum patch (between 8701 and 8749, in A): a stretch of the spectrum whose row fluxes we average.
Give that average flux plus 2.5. 4.10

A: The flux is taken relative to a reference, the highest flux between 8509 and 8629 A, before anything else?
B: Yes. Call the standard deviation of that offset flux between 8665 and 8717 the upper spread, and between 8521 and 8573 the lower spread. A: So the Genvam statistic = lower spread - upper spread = -0.006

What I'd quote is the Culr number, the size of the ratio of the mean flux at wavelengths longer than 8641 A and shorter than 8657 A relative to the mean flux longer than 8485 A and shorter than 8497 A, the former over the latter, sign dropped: 1.11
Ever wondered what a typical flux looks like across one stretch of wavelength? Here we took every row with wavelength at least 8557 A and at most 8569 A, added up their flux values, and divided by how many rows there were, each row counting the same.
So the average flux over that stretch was 1.52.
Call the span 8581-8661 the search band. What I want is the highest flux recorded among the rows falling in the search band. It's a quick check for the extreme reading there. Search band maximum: 1.72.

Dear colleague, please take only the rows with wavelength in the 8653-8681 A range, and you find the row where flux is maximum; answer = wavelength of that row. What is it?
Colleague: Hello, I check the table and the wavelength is 8655 A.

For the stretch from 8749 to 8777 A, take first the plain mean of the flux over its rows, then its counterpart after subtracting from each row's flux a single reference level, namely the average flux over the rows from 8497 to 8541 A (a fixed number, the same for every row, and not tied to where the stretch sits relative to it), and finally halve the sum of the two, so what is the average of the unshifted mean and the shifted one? 0.83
